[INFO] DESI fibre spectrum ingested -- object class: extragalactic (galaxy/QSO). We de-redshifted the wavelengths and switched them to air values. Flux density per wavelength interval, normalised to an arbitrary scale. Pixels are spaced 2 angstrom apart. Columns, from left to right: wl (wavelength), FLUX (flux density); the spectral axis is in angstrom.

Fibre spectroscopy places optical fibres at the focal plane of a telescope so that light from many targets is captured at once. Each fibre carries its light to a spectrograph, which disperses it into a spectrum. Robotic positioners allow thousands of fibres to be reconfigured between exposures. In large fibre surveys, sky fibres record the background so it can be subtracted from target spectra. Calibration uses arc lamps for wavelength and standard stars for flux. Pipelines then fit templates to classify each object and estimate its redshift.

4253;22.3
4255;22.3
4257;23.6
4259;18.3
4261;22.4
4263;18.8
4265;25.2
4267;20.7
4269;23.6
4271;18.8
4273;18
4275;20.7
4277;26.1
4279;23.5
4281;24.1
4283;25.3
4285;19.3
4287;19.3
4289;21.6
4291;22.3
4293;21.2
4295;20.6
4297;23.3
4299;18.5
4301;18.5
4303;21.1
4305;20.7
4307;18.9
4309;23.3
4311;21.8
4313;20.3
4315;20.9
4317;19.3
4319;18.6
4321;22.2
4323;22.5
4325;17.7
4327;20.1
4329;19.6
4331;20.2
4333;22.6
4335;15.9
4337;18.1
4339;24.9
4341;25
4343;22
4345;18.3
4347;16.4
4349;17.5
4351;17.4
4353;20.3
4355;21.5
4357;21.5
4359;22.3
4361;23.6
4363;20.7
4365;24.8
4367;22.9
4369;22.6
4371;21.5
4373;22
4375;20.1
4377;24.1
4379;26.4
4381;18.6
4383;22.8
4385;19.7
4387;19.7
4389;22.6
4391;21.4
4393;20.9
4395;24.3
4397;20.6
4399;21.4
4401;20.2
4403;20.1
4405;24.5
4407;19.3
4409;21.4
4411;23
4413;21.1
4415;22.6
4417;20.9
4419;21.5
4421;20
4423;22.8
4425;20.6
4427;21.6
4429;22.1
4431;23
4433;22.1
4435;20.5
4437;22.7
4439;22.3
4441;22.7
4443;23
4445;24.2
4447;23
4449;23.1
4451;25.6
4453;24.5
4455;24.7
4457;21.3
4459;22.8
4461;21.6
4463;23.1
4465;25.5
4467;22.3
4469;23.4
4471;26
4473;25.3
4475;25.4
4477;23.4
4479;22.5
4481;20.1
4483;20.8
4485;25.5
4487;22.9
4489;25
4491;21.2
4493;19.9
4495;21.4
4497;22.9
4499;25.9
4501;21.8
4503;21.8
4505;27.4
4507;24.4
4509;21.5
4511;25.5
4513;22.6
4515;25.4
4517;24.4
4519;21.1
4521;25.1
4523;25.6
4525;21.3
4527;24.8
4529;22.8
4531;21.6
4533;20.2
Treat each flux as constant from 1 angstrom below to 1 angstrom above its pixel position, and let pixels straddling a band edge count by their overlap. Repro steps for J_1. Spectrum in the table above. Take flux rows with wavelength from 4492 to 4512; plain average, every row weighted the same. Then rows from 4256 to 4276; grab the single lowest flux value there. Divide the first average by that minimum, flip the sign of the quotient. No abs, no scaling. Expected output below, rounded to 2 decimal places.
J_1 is -1.29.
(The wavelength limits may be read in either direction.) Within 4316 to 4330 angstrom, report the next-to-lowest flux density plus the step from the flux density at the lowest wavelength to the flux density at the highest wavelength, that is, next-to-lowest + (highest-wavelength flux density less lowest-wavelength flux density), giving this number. 19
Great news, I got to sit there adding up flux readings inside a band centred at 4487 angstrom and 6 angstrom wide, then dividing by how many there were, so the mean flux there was 24.5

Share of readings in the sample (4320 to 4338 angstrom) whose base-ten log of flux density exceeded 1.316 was 0.3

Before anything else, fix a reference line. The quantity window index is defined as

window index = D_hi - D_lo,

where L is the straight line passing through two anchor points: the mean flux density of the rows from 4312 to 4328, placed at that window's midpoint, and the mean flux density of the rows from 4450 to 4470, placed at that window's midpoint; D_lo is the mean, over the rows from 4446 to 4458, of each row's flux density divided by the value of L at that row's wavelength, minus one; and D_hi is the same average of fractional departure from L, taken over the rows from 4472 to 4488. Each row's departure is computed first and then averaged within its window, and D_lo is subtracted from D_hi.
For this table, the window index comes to -0.047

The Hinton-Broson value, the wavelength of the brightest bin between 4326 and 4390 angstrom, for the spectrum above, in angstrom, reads 4379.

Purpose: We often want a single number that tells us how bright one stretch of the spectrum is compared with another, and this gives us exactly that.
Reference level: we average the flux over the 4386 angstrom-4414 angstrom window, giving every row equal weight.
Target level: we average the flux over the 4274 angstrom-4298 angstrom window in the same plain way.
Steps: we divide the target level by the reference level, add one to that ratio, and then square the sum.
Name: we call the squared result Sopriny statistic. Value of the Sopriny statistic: 4.2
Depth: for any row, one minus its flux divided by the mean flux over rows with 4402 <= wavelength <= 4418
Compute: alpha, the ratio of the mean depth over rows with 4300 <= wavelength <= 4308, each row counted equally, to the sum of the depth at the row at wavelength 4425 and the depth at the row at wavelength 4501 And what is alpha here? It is 2.20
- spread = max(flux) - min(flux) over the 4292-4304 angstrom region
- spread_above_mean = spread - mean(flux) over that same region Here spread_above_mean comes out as -15.7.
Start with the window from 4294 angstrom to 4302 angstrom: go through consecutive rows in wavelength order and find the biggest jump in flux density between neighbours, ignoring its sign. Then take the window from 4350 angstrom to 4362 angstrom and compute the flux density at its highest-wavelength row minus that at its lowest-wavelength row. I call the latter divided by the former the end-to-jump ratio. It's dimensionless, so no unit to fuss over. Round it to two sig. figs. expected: 1.3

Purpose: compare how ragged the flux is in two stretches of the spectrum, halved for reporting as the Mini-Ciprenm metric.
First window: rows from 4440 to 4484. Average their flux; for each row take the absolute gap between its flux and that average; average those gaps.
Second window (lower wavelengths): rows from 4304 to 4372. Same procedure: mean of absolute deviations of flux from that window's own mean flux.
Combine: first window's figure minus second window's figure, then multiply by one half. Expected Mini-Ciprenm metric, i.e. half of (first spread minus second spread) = -0.32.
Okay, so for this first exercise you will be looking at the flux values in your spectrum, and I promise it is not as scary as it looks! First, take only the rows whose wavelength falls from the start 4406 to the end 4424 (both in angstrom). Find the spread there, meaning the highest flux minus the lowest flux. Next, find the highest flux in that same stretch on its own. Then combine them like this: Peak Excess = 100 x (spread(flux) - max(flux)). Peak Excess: -1930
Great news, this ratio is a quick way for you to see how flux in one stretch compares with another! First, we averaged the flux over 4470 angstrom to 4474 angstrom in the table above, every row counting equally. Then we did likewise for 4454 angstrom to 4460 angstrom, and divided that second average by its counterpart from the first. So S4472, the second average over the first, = 0.894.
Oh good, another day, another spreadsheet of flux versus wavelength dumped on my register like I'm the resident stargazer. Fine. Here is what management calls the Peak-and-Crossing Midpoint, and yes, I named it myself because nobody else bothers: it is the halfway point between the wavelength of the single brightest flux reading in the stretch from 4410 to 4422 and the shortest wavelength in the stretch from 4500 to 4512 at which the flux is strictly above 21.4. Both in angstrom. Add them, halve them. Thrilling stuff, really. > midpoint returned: 4456 angstrom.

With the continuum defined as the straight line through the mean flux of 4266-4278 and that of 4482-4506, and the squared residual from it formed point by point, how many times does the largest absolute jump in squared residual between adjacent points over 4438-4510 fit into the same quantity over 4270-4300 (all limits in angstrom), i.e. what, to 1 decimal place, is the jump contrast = 1.3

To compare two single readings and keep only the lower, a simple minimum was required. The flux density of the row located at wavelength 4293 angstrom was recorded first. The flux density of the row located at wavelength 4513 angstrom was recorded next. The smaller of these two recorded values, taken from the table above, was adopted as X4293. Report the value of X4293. 21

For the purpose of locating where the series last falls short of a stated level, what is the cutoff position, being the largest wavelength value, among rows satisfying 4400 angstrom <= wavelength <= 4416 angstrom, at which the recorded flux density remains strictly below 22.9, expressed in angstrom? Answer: 4415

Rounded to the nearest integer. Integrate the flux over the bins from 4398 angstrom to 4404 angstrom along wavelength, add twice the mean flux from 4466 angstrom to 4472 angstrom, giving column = 171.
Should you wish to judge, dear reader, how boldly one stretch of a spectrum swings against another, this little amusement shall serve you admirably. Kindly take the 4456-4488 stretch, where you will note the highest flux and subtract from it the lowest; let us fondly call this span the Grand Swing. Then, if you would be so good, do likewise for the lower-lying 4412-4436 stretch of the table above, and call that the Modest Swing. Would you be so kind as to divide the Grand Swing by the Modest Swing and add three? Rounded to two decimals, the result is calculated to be 4.97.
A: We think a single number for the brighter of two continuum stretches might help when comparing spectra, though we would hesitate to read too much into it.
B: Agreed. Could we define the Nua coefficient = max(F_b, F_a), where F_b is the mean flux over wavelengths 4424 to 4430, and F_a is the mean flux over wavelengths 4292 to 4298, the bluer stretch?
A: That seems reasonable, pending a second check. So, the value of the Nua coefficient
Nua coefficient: 21.7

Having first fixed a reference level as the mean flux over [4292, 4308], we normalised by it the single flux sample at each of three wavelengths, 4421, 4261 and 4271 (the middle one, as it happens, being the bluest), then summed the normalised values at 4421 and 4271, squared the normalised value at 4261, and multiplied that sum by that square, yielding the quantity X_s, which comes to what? 2.31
